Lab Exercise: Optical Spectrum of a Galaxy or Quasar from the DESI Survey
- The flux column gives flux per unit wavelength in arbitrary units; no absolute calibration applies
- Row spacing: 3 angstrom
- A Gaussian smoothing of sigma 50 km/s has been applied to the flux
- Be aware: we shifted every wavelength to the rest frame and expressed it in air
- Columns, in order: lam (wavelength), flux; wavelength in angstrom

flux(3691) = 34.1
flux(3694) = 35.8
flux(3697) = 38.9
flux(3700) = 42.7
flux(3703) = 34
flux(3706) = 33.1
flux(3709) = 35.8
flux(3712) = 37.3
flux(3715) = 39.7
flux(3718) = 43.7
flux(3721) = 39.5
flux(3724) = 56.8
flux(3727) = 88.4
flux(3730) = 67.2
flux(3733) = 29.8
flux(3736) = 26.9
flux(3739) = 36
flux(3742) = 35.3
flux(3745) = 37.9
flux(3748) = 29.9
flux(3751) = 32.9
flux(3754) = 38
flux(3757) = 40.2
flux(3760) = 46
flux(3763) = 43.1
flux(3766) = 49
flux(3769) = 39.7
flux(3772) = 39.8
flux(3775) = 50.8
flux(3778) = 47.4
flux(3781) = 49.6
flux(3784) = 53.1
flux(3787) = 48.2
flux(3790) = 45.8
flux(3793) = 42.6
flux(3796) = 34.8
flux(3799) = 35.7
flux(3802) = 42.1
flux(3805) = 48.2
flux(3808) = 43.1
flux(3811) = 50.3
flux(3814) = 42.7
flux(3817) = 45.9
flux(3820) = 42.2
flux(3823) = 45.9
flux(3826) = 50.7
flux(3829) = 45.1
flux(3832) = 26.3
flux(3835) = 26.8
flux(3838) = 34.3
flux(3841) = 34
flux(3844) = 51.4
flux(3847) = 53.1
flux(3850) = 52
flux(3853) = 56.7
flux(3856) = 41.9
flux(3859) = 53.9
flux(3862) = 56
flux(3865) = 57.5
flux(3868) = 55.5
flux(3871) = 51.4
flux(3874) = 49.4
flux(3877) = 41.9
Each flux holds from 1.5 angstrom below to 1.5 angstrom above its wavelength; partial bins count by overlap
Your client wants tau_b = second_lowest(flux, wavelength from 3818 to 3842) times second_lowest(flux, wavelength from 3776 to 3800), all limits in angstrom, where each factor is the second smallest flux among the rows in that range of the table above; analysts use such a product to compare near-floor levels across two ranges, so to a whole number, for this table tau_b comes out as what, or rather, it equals 957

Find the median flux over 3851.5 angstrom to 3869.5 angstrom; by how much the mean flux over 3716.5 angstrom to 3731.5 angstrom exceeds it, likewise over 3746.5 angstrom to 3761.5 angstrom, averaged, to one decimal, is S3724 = -7.5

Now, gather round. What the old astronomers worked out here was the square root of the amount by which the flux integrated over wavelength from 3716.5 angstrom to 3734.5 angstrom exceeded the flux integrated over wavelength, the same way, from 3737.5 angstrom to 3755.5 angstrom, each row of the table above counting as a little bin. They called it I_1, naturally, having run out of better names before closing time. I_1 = 19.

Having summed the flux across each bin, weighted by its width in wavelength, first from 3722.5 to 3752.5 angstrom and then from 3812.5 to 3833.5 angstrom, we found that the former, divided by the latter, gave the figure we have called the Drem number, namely 1.5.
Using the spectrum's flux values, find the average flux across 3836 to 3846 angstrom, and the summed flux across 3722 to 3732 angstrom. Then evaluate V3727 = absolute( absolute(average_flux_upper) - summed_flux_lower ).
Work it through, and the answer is 172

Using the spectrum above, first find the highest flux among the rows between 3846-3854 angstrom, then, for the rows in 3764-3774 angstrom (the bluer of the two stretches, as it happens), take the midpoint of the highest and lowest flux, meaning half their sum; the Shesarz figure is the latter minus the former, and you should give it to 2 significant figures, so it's -12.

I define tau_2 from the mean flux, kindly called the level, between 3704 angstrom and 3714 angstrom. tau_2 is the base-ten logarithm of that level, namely 1.55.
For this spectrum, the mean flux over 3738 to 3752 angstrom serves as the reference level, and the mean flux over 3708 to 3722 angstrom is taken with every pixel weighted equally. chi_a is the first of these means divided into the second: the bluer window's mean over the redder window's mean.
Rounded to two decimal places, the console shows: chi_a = 1.14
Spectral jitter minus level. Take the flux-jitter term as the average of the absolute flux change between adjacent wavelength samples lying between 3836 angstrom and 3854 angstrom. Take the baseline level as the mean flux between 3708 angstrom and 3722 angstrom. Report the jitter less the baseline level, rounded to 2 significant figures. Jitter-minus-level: -34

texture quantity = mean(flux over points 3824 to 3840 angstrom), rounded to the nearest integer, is 37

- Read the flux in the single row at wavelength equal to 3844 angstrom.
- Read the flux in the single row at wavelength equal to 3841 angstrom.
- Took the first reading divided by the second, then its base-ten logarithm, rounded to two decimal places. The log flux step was 0.18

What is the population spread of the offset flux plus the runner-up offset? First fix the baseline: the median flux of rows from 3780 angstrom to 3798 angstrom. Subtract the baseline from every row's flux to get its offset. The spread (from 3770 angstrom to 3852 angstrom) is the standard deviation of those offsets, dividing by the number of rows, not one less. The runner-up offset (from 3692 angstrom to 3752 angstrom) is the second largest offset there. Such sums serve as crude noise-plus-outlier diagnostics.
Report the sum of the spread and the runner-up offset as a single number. 28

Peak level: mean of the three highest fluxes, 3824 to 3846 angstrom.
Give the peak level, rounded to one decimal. 49.1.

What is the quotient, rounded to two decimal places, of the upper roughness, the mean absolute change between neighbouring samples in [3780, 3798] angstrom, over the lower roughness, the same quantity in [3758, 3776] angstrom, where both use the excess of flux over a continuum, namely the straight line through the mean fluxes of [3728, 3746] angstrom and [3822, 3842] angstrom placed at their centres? 0.74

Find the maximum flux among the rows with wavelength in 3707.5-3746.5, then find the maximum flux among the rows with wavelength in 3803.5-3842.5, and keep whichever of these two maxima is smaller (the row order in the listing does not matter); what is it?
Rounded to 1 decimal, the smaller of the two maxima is 50.7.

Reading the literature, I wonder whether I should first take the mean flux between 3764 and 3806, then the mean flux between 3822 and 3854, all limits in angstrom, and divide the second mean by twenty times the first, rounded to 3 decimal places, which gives 0.048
